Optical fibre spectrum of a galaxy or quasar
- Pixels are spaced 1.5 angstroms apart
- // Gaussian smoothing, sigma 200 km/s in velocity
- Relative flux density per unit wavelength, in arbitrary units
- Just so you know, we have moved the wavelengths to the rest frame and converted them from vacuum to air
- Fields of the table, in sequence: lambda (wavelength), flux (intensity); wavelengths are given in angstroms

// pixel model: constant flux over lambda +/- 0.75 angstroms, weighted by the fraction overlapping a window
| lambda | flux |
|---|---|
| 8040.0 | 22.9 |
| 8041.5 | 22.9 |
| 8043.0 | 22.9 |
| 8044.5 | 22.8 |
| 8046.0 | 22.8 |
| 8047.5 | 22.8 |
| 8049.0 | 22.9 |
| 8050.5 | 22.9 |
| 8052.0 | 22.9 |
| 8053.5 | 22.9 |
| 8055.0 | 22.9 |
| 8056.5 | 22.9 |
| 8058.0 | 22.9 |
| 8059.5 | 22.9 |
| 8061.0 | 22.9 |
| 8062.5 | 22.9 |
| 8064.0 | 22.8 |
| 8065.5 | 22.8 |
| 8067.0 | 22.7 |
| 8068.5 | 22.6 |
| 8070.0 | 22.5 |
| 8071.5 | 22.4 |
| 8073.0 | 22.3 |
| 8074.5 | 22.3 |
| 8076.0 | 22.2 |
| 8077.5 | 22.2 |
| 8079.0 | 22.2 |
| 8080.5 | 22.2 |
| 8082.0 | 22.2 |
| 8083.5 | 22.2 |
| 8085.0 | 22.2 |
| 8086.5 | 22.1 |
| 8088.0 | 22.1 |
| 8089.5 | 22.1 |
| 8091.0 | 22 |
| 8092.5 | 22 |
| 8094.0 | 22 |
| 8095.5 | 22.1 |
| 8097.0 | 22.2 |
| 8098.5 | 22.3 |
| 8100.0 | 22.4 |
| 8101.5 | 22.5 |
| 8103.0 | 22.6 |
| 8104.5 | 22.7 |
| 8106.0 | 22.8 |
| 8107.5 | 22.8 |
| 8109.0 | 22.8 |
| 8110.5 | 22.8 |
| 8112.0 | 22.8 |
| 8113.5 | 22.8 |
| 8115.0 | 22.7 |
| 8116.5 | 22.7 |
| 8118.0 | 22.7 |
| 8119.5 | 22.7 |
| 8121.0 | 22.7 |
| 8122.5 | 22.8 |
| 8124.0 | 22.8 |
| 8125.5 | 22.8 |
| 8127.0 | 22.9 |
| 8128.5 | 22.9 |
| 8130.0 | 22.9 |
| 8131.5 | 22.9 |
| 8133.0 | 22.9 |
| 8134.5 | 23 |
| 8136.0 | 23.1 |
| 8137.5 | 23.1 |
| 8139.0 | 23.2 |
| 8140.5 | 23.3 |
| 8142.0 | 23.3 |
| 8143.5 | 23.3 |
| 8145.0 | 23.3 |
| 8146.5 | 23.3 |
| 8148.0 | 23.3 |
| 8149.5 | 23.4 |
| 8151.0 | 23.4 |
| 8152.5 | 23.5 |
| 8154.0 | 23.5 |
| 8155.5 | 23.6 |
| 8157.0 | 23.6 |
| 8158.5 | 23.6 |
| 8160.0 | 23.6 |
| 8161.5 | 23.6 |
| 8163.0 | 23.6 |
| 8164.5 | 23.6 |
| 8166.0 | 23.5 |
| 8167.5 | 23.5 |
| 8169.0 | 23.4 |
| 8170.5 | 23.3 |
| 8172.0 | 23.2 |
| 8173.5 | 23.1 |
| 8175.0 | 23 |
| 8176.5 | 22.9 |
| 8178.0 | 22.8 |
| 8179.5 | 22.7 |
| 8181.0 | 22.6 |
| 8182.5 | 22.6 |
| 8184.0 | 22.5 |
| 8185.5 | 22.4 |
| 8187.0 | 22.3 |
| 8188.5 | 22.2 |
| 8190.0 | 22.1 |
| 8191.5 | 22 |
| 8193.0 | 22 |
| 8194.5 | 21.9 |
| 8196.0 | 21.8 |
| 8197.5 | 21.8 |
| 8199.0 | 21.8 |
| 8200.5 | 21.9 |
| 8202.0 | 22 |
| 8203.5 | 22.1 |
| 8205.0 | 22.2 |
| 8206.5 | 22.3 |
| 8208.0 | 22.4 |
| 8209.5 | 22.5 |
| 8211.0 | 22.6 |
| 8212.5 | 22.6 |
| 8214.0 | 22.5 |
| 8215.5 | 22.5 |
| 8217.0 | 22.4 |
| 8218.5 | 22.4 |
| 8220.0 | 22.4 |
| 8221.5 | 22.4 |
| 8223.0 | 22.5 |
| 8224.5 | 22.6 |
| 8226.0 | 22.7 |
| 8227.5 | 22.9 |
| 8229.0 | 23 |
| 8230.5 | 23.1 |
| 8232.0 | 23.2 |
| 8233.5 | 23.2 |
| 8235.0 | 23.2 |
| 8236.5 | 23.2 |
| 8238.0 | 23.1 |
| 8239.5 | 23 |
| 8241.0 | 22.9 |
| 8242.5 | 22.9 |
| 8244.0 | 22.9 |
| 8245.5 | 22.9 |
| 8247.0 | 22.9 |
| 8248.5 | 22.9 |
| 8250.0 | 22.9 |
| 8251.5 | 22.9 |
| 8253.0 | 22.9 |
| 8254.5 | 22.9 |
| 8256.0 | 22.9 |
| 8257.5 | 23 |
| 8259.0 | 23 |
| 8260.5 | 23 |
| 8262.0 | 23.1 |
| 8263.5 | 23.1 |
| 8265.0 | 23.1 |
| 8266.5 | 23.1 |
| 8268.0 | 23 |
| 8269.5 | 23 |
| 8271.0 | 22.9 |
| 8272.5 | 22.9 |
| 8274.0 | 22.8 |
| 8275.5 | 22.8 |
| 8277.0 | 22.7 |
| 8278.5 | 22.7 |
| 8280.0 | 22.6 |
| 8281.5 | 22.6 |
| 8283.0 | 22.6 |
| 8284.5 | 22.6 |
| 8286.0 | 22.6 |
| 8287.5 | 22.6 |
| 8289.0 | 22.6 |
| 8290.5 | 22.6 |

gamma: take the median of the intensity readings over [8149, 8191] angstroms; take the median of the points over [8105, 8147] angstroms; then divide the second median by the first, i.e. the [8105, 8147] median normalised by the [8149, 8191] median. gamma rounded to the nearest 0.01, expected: 0.98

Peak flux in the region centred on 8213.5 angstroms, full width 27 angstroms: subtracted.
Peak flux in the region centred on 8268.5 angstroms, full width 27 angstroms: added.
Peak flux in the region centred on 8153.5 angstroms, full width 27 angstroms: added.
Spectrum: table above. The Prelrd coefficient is 24.0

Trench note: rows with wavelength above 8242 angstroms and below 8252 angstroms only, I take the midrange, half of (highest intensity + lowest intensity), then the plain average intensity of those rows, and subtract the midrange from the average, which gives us 0.000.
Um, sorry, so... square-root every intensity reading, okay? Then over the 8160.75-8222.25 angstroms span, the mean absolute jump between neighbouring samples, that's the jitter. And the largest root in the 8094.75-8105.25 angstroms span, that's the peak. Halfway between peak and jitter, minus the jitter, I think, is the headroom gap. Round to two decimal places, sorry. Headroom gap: 2.38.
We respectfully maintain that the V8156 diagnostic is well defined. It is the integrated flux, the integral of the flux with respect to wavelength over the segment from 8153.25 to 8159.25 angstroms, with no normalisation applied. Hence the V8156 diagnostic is 141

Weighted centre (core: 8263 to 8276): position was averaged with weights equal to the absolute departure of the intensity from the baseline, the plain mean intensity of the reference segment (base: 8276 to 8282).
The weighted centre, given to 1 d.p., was 8268.1 angstroms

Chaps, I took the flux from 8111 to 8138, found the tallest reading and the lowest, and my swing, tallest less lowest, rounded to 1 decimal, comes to 0.4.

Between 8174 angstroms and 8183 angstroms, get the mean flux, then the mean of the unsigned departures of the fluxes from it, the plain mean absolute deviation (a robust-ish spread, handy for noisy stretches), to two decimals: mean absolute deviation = 0.13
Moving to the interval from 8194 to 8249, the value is 0.36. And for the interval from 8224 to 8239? 0.18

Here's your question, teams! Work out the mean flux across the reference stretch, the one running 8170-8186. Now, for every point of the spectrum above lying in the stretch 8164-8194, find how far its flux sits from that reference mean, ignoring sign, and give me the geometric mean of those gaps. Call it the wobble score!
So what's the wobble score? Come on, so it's 0.34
